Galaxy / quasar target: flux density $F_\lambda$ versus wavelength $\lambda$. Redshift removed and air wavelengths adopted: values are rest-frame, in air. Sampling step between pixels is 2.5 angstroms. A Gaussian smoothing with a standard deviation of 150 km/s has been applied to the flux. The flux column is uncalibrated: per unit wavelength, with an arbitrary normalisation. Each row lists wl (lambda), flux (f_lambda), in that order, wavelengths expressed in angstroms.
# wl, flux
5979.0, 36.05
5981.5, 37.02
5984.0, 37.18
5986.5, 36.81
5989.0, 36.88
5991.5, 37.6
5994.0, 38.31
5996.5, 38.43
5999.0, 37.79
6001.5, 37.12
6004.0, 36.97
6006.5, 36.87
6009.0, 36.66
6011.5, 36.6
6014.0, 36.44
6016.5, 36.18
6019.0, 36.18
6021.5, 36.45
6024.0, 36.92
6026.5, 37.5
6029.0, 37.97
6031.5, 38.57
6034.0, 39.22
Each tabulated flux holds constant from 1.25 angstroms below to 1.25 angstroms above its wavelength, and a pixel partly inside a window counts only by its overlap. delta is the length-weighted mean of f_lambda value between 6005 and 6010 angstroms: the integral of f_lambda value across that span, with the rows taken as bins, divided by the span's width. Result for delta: 36.78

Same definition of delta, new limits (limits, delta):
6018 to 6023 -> 36.35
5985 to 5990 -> 36.86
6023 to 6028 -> 37.26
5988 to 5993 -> 37.31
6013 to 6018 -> 36.30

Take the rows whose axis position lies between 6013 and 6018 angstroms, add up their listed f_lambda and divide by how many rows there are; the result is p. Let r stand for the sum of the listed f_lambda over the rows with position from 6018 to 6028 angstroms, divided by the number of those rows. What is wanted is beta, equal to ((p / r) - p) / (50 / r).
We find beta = -26.0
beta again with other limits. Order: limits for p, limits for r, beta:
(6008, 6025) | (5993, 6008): -26.7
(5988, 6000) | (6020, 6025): -27.0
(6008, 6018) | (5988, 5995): -26.7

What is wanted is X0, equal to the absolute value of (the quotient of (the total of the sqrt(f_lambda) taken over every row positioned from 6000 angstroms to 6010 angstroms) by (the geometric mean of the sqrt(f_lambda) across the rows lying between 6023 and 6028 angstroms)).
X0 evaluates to 4.0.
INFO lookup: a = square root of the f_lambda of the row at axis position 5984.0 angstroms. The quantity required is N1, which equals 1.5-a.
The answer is -4.60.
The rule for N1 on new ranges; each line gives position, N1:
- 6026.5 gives -4.62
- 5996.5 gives -4.70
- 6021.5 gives -4.54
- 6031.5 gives -4.71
